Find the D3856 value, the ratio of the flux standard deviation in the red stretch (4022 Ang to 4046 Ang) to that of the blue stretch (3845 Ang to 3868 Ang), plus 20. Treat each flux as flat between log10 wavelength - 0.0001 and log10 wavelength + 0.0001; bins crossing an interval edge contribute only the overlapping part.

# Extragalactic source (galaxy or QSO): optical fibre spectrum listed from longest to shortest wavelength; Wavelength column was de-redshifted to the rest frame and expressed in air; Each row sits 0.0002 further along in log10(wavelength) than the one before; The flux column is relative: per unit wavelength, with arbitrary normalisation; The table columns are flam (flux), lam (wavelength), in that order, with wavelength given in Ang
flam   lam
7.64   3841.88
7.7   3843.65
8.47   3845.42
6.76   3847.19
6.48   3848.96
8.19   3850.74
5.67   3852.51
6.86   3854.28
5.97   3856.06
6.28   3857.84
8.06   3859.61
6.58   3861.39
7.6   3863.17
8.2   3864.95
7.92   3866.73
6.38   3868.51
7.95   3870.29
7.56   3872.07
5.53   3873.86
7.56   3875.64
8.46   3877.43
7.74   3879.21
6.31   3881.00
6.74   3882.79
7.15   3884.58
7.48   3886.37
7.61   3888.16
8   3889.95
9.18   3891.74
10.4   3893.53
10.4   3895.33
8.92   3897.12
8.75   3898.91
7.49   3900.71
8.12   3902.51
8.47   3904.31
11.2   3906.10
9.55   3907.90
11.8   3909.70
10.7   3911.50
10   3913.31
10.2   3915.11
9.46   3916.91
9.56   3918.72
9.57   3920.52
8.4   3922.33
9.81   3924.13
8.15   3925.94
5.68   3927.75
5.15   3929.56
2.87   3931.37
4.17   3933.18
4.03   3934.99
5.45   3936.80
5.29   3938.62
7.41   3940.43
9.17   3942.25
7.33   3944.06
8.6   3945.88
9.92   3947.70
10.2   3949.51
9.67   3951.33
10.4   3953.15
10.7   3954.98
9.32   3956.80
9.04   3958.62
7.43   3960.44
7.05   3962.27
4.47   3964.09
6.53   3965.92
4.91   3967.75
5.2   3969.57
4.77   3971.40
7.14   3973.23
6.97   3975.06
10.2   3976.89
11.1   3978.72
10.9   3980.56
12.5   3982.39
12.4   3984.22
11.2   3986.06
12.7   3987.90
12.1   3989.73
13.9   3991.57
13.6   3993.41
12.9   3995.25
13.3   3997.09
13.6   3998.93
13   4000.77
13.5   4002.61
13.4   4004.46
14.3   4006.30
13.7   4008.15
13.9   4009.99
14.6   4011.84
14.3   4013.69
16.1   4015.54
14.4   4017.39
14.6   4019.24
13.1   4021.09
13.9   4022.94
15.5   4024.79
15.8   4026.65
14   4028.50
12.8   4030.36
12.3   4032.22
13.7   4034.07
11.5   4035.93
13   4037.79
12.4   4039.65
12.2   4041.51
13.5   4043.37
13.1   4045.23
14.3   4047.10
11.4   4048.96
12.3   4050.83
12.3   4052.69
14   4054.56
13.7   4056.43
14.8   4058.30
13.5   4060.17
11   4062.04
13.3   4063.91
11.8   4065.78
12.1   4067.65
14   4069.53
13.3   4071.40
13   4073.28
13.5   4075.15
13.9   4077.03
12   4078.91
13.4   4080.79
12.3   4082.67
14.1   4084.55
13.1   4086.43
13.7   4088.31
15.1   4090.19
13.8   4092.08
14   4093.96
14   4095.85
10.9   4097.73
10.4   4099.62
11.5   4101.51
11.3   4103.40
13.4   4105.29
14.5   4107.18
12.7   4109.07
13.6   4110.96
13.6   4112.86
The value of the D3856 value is 21.3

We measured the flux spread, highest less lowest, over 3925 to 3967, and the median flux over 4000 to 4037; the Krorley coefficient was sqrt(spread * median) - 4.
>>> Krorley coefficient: 6.4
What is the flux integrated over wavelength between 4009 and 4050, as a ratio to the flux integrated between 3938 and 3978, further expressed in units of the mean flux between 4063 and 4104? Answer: 0.138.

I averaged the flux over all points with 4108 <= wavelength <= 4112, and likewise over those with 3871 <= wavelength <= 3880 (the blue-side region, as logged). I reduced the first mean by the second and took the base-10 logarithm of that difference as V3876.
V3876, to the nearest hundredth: 0.76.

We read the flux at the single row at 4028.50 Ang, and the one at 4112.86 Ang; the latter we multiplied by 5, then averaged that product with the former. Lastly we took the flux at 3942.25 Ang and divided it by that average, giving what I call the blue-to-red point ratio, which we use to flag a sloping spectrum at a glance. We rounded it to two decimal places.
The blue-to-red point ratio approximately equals 0.22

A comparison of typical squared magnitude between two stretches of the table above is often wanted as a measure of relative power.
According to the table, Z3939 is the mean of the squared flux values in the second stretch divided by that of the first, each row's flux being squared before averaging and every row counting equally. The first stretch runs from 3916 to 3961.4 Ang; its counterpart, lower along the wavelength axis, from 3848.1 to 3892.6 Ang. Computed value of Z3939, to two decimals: 0.80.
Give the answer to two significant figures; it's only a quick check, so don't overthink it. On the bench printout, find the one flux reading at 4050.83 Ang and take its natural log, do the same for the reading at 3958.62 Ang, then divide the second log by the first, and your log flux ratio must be 0.88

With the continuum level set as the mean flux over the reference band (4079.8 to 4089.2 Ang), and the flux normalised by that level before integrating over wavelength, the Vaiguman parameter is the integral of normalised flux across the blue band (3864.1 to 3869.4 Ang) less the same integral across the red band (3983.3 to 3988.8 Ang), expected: -2.0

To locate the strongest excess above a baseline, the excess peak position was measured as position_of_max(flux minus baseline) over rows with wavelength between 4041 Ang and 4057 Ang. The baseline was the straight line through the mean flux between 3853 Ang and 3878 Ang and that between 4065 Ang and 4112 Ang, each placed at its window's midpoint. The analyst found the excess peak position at 4047.10 Ang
